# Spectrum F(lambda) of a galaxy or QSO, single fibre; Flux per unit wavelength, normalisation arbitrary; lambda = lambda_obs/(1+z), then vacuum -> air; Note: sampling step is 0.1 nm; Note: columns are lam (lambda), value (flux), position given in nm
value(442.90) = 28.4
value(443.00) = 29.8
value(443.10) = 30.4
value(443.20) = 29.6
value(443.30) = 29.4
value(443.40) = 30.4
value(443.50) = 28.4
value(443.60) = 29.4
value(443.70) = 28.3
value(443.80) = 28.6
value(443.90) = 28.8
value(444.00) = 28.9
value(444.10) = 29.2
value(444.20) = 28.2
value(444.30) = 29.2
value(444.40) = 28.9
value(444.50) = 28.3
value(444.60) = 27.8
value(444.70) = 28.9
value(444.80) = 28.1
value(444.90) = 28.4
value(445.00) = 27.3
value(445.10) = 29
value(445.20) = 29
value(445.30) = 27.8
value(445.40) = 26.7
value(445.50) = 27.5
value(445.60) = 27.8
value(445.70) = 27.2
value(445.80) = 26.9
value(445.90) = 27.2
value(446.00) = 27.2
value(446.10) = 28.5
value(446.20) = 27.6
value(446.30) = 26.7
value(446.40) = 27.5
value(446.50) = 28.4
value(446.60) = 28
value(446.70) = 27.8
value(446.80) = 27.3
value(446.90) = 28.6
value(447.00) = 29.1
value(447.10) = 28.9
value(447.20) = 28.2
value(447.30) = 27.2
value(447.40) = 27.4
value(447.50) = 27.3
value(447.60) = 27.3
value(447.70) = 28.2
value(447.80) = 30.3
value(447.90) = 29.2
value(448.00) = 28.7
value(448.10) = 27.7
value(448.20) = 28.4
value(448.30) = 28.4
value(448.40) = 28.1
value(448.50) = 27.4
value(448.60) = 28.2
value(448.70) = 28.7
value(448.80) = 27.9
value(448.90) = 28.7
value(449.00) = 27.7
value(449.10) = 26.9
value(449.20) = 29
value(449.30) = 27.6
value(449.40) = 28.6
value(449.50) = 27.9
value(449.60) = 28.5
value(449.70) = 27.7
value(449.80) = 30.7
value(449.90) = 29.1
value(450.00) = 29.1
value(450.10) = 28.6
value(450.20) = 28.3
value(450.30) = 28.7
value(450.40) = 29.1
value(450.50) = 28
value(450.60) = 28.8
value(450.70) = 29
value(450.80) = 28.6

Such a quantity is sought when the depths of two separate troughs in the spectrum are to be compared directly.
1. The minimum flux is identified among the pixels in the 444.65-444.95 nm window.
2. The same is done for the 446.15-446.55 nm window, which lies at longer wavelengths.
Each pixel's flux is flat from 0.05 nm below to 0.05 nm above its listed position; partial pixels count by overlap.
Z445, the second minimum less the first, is -1.4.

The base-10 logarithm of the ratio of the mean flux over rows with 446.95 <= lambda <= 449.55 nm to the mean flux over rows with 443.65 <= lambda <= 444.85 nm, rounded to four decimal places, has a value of -0.0062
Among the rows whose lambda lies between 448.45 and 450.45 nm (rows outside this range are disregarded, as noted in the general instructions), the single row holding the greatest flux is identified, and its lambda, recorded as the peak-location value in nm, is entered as 449.80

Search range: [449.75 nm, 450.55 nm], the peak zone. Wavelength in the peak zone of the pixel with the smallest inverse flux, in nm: 449.80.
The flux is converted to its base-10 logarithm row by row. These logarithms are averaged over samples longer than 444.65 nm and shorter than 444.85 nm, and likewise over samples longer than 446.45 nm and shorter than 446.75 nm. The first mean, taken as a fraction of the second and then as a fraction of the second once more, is 0.694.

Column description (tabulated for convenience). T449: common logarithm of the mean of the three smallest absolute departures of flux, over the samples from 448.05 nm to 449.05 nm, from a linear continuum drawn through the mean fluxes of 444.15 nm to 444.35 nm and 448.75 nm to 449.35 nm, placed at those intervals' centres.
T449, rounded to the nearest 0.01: -1.00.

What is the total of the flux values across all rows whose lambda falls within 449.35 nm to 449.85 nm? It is 143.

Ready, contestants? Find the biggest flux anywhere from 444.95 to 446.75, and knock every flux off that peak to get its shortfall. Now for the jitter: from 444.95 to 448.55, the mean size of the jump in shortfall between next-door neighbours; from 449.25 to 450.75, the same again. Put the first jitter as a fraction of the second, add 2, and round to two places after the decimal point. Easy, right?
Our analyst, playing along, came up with 2.82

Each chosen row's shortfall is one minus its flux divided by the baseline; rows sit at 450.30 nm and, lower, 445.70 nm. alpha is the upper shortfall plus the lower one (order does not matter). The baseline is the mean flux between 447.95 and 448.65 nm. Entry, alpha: 0.01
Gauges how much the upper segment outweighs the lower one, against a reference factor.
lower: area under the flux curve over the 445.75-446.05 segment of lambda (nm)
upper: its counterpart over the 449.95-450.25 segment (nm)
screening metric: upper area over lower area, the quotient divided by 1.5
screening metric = 0.705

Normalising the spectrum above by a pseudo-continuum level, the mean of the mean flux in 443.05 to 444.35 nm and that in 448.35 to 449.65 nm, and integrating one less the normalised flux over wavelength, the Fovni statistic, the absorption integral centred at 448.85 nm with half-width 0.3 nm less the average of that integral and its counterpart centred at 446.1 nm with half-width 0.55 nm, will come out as -0.014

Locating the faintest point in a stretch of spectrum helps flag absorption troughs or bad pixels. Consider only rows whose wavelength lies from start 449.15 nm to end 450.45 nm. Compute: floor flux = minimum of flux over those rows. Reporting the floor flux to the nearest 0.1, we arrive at 27.6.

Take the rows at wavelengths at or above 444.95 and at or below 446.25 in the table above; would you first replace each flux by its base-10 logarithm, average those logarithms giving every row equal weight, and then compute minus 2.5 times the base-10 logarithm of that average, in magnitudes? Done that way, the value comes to -0.397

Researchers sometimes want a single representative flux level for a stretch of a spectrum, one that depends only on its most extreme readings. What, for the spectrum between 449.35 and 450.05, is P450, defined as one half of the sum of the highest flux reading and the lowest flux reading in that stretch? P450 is 29.2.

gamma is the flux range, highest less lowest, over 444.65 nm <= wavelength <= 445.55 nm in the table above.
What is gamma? 2.3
